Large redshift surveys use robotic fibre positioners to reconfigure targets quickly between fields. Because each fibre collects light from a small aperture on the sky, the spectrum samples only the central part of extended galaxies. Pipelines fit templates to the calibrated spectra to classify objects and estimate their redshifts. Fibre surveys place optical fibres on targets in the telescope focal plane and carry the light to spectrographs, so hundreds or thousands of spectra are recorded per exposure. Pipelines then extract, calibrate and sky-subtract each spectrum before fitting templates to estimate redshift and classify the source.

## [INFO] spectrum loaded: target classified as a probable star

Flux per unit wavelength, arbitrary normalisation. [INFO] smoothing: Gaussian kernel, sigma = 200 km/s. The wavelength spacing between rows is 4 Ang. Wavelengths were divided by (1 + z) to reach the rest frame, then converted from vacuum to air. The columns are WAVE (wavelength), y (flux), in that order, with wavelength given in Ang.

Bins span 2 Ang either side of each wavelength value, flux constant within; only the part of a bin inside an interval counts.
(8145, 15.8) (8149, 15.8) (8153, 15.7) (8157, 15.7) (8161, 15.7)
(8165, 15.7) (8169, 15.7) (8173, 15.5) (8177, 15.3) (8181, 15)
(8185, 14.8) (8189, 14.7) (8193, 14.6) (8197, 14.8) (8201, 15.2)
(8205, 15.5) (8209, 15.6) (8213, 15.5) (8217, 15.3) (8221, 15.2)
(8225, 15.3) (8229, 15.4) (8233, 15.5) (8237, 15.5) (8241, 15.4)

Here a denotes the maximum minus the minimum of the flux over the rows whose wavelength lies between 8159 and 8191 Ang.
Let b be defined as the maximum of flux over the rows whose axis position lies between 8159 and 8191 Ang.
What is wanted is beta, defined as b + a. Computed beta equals 16.7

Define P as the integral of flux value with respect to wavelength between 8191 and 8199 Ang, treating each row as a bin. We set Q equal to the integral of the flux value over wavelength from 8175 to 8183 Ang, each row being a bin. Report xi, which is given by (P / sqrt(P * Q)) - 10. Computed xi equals -9.01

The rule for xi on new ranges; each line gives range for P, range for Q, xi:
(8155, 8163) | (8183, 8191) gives -8.97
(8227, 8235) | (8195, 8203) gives -8.99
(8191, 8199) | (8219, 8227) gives -9.02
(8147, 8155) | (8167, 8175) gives -9.00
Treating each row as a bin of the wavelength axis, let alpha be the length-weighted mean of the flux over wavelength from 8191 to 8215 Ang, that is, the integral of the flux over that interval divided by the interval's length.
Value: 15.2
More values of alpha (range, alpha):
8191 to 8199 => 14.7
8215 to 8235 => 15.3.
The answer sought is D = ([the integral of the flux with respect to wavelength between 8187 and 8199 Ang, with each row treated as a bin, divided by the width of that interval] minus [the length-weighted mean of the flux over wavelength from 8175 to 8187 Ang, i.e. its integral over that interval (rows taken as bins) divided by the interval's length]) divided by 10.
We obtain -0.03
